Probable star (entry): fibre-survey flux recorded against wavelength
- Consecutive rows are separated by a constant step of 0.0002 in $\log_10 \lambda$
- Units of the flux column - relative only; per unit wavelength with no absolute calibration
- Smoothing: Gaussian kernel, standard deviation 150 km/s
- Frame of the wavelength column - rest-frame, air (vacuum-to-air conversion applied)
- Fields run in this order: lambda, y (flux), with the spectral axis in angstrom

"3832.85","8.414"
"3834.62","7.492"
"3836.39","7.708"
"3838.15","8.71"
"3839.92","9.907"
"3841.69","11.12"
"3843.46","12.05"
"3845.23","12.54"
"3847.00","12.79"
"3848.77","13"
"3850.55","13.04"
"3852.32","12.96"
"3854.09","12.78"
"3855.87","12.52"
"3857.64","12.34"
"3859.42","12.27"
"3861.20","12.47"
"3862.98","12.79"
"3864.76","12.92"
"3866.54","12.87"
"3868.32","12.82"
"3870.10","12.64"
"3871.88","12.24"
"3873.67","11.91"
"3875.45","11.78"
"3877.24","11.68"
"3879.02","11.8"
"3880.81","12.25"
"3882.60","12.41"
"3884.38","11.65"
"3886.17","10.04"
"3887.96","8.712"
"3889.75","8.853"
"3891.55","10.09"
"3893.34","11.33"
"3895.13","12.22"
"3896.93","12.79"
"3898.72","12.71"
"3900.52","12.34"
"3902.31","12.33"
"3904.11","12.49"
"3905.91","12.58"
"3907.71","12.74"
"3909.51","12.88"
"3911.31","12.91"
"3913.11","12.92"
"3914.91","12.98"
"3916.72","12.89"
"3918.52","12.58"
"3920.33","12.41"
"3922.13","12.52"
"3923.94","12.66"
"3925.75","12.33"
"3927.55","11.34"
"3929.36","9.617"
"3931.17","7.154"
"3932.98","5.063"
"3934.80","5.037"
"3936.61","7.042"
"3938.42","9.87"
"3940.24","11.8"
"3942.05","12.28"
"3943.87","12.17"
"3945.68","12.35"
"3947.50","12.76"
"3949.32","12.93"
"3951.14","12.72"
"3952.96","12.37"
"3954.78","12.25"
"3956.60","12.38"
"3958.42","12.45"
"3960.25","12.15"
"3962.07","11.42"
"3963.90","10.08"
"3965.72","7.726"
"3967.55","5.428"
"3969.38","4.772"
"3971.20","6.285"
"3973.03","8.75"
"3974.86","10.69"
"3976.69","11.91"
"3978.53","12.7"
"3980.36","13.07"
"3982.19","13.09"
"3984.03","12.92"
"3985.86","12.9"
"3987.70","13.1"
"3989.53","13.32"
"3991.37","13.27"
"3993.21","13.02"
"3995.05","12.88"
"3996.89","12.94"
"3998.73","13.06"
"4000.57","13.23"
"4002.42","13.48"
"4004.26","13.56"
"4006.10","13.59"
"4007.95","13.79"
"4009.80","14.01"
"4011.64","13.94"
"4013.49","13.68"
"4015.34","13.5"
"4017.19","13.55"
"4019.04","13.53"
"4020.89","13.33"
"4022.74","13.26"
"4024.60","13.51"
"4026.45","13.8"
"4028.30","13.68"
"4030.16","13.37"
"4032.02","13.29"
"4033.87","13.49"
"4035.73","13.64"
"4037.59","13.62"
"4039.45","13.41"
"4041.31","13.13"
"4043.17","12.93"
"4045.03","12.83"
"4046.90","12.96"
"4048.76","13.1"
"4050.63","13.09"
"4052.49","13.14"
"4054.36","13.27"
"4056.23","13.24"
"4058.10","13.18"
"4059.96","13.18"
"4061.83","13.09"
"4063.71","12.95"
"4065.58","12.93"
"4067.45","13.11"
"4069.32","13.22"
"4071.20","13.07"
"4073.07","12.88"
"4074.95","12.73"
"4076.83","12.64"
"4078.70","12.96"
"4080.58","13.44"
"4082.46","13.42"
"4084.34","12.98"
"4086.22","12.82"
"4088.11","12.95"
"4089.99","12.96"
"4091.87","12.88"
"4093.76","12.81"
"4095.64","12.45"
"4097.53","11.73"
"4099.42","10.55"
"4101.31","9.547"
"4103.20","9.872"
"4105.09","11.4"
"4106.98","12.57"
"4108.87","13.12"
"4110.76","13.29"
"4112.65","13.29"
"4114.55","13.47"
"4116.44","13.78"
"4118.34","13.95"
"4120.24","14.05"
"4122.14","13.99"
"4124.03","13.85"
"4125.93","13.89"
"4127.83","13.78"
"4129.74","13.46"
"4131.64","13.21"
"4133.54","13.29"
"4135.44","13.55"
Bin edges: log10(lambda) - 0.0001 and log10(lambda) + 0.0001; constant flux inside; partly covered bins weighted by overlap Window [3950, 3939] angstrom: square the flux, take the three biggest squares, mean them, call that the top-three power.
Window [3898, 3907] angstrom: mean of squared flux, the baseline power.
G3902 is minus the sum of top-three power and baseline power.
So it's -317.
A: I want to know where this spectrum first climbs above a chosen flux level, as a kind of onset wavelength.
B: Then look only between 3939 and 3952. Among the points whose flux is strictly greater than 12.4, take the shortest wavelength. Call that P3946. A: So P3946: 3947.50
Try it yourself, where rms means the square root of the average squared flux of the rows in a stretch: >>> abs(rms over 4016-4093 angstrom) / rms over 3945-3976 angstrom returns 1.22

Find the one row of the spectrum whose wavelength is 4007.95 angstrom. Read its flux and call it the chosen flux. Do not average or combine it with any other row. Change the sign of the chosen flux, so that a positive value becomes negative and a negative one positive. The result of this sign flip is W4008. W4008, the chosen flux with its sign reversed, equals -13.8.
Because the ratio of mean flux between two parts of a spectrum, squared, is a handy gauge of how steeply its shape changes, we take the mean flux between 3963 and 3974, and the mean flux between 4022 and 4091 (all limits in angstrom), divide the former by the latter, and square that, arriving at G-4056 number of 0.30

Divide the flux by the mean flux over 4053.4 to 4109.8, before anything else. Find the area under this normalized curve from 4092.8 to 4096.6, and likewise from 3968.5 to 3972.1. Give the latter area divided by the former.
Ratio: 0.42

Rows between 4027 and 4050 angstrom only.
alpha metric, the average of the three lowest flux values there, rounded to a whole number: 13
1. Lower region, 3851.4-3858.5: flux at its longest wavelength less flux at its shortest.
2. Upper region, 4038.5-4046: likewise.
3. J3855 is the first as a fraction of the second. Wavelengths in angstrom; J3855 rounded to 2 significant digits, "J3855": 1.1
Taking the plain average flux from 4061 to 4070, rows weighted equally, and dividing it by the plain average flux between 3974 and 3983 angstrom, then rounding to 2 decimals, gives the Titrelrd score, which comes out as 1.06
